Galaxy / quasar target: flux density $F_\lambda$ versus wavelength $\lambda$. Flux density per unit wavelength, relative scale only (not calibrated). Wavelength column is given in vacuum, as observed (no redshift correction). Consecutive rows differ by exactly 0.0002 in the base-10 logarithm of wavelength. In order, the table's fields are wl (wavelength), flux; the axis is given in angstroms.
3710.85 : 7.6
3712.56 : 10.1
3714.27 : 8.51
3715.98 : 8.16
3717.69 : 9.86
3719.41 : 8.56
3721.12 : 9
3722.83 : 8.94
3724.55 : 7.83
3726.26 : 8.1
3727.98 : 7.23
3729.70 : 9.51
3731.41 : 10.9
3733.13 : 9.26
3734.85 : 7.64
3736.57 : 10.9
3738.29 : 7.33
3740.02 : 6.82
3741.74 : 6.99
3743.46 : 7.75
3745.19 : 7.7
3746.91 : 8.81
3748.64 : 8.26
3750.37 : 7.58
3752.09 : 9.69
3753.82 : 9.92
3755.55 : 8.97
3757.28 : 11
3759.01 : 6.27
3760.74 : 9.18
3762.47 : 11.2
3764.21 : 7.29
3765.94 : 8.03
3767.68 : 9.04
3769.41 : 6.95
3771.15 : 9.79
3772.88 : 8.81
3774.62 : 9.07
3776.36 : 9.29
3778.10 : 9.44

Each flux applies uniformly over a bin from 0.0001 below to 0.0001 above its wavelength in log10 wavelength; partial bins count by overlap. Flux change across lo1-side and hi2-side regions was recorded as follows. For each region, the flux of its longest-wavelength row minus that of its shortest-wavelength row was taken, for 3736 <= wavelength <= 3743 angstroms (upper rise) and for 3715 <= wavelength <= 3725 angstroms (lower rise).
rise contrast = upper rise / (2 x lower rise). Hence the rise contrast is 5.9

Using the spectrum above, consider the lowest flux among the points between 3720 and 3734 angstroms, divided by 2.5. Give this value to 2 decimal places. 2.89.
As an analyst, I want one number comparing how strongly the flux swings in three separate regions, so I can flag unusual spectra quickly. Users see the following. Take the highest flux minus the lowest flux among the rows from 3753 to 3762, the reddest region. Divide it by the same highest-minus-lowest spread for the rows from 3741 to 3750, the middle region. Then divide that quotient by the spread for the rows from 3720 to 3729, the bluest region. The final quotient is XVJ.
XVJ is 1.5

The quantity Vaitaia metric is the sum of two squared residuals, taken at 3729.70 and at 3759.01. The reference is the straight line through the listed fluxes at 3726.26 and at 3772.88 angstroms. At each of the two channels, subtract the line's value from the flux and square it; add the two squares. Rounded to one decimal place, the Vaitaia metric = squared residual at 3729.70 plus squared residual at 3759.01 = 7.3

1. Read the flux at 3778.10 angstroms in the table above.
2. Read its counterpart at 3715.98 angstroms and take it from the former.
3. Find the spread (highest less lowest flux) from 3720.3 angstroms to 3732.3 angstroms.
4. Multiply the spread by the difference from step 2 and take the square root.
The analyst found 2.2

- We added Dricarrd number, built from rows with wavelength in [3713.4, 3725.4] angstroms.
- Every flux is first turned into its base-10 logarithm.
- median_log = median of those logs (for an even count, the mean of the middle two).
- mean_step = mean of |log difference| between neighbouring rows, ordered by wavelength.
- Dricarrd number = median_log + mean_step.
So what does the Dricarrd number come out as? 0.97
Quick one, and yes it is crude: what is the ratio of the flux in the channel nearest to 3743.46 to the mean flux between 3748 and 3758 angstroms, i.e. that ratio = 0.84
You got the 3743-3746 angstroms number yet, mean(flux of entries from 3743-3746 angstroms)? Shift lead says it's 7.7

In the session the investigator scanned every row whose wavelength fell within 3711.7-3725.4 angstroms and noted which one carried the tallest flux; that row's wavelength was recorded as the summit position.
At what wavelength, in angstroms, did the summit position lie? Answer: 3712.56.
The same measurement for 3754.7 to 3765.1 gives 3762.47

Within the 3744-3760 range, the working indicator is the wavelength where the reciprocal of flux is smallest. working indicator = 3757.28 angstroms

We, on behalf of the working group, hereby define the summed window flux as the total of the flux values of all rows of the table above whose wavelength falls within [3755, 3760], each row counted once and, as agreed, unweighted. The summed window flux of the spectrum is 26.2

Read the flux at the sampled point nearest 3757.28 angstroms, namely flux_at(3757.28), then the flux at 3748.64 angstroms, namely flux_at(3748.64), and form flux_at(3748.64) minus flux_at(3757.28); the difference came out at -2.7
